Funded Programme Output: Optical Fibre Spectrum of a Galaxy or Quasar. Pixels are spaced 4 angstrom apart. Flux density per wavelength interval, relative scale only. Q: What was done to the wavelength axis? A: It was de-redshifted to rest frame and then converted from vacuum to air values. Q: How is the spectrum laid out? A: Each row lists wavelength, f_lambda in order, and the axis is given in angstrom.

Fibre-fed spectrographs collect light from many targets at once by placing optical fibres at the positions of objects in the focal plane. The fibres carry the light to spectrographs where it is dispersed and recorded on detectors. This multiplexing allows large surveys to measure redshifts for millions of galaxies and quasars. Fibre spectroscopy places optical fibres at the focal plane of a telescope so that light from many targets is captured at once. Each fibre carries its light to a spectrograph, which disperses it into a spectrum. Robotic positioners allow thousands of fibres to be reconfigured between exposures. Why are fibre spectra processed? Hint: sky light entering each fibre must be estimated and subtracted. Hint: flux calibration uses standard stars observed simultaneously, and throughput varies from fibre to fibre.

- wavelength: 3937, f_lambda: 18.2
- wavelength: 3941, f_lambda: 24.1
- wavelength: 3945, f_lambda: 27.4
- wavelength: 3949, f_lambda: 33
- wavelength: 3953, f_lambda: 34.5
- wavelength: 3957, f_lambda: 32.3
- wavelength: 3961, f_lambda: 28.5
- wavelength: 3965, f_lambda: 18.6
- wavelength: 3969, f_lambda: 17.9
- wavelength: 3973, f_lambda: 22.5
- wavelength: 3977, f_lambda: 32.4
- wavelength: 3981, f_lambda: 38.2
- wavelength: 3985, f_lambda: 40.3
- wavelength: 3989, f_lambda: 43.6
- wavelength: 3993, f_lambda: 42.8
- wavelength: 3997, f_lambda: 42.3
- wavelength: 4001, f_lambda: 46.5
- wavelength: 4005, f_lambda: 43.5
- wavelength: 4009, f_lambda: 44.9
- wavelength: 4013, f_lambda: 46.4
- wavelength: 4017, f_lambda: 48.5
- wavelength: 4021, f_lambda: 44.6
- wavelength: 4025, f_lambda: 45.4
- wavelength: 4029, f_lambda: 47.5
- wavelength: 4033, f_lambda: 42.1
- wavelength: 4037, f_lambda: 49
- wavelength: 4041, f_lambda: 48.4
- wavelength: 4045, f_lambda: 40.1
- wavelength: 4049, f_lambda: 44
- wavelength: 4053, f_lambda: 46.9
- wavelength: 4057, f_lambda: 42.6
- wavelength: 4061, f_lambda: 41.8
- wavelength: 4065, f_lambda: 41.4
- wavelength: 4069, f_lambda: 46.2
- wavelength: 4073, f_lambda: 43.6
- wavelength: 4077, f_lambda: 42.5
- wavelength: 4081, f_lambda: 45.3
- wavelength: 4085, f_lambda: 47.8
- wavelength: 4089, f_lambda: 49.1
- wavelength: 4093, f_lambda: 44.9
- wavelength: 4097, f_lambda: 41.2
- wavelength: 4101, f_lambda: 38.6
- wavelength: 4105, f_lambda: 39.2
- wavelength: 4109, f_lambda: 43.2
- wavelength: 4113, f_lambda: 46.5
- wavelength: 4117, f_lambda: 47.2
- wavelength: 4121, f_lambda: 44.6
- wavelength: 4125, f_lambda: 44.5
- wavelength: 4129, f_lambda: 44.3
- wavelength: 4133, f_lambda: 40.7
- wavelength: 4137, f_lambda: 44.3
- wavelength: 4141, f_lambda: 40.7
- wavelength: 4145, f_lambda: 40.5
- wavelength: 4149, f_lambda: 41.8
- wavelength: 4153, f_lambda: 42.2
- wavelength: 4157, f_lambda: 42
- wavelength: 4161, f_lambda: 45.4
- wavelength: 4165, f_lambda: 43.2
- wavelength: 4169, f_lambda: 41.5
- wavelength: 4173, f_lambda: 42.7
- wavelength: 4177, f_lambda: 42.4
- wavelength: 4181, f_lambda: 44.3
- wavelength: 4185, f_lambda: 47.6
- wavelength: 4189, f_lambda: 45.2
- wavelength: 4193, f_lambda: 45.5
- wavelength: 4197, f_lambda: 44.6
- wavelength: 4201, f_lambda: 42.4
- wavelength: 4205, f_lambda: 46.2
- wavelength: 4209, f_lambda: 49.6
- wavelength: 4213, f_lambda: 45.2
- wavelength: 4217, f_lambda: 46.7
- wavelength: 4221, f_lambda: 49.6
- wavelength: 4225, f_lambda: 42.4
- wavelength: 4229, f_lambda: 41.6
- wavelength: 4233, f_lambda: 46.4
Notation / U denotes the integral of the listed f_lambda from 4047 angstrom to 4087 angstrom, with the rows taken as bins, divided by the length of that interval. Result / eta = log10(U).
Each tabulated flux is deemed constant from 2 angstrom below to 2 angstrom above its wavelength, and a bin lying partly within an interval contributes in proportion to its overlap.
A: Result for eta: 1.65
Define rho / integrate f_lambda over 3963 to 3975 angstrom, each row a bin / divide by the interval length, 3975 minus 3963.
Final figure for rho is 20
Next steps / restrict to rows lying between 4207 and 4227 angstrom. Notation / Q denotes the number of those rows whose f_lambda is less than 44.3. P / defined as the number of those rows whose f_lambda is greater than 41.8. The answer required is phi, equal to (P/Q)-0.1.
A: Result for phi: 4.9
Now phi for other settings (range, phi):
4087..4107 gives 0.6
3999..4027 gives 6.9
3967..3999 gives 0.3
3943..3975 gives -0.1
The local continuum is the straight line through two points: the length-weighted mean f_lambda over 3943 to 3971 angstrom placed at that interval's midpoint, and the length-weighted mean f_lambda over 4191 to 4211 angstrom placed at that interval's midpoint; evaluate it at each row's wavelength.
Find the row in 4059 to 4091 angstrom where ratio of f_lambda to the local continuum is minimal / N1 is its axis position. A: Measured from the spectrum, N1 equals 4065 angstrom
